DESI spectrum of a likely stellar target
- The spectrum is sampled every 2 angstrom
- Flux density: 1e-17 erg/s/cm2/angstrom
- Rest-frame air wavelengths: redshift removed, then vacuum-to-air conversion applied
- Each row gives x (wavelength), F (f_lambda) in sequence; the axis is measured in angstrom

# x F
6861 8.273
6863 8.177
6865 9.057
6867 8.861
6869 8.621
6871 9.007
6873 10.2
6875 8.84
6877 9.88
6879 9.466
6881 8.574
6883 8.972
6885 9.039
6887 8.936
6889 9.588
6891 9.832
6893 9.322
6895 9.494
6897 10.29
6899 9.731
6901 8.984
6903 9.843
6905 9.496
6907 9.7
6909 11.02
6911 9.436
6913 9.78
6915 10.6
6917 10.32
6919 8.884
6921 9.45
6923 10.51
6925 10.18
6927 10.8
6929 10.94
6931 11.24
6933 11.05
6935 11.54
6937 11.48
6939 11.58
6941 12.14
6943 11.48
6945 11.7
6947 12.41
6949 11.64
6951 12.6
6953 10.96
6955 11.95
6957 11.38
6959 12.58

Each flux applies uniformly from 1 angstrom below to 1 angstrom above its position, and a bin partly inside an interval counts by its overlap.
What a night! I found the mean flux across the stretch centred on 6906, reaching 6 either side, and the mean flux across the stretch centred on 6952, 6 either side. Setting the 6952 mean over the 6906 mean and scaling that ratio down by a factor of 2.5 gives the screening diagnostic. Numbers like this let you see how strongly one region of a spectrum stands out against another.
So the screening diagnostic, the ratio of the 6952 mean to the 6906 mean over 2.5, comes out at 0.485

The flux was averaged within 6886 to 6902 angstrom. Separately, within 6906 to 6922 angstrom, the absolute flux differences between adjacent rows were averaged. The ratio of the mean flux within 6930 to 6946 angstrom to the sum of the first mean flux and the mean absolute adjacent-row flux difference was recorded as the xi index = 1.11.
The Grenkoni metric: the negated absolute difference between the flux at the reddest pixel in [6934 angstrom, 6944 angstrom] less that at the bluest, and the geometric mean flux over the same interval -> -11.7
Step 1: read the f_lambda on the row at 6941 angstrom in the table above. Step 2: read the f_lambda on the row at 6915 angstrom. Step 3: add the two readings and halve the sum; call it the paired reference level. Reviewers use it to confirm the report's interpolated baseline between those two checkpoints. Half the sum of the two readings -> 11.4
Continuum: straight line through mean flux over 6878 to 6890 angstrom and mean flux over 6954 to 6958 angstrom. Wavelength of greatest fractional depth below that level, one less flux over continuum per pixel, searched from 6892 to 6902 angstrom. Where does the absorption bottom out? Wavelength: 6901 angstrom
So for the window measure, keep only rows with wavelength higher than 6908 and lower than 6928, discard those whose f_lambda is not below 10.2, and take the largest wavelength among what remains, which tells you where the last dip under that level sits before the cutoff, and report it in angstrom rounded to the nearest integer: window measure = 6925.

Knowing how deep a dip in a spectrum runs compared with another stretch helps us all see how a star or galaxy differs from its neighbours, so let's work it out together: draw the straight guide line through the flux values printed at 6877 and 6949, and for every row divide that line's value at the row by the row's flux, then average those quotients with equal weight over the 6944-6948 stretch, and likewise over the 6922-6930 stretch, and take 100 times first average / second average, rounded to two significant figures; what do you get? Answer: 92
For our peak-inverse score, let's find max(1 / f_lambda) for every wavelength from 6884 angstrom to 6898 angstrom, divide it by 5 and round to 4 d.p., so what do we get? 0.0224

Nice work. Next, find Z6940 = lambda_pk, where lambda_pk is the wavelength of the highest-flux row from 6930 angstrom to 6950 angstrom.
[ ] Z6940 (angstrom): 6947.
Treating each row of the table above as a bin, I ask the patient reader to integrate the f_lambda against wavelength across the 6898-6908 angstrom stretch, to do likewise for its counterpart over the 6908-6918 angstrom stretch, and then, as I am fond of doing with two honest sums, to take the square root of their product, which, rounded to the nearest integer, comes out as 99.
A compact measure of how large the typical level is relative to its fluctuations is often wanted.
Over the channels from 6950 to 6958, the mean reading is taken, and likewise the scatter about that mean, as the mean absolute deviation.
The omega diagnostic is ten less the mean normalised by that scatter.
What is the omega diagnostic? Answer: -11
